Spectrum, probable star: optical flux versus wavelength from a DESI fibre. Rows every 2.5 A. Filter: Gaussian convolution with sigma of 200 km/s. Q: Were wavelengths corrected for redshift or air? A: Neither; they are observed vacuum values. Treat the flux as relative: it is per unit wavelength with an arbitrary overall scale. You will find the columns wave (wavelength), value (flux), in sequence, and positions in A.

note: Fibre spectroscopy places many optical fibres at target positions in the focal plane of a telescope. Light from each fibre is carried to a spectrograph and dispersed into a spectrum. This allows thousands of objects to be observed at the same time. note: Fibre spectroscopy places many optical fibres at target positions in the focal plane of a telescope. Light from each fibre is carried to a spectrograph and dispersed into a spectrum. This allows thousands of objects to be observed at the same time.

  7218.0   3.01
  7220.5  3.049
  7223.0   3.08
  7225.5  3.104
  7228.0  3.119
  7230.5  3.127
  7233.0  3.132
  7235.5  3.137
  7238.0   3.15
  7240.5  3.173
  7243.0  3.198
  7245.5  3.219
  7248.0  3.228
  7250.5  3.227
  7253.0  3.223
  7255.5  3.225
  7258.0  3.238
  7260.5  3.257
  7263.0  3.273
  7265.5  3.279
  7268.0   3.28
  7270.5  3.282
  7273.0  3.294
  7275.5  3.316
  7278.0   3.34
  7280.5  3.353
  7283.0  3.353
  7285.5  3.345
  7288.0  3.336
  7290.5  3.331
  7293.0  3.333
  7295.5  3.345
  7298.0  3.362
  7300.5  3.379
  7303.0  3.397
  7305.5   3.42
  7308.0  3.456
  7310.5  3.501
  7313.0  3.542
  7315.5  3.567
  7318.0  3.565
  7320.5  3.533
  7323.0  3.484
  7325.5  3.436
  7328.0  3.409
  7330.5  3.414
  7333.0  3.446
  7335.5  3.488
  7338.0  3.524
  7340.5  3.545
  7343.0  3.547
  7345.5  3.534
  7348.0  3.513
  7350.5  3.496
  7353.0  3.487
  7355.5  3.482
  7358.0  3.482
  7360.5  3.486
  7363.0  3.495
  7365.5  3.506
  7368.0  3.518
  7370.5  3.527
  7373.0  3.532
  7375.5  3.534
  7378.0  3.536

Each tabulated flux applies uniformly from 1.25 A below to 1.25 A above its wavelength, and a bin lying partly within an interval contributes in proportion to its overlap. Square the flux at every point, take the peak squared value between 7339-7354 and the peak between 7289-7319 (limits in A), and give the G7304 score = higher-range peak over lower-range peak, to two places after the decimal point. 0.99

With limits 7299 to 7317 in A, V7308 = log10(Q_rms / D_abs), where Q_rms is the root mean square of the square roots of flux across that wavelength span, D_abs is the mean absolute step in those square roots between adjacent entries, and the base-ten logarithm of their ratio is 2.35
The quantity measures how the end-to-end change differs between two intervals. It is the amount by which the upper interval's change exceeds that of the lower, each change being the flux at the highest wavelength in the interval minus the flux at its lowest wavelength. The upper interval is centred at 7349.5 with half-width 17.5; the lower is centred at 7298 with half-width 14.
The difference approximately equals -0.096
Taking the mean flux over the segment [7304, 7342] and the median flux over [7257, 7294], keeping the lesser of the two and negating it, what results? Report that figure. -3.32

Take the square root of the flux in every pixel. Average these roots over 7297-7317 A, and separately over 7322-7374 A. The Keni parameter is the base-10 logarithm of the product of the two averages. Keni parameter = 0.541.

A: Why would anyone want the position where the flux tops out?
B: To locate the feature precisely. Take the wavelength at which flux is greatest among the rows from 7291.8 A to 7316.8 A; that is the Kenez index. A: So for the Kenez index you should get 7315.5 A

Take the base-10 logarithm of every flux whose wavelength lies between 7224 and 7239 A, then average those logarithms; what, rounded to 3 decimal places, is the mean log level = 0.495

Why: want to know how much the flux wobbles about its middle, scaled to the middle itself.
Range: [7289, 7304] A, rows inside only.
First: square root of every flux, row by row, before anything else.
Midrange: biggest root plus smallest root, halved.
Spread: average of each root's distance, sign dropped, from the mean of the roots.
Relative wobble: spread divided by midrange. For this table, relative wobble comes 0.0032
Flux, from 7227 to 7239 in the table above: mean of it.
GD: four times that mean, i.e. 12.5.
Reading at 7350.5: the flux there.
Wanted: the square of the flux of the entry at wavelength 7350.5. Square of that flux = 12.2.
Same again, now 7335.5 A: 12.2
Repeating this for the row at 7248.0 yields 10.4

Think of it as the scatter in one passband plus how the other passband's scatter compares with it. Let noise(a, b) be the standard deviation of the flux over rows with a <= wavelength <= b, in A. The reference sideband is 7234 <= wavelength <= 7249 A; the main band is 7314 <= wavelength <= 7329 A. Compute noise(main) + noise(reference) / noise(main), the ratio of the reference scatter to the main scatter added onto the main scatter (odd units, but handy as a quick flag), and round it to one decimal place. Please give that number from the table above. 0.6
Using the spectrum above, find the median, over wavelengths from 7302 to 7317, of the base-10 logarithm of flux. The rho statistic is 0.541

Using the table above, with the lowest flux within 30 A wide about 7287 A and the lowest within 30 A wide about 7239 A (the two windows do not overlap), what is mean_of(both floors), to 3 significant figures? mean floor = 3.20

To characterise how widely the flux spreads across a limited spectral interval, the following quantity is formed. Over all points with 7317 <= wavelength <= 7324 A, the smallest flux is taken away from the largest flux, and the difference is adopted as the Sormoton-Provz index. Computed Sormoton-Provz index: 0.08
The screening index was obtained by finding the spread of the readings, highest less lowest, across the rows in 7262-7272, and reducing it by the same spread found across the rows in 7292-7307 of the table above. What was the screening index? -0.078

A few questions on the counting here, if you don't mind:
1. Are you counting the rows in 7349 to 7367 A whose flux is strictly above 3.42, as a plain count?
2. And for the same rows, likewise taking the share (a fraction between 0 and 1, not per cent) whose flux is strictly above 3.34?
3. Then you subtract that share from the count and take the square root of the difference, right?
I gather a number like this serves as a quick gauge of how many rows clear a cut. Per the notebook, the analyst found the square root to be 2.45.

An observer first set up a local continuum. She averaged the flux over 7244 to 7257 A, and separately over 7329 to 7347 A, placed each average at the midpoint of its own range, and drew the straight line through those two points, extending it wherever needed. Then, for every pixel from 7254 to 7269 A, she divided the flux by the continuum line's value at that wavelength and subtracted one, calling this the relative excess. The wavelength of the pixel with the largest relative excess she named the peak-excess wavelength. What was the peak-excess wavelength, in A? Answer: 7263.0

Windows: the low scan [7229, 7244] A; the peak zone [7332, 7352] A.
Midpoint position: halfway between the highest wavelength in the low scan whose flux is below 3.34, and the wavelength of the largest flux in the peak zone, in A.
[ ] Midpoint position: 7293.0 A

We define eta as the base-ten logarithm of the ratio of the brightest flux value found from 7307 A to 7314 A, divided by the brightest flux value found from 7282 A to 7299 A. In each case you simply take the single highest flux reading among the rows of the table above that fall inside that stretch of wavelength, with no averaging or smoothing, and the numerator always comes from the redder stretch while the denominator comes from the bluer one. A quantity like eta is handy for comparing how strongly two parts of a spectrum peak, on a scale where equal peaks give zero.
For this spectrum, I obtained 0.023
